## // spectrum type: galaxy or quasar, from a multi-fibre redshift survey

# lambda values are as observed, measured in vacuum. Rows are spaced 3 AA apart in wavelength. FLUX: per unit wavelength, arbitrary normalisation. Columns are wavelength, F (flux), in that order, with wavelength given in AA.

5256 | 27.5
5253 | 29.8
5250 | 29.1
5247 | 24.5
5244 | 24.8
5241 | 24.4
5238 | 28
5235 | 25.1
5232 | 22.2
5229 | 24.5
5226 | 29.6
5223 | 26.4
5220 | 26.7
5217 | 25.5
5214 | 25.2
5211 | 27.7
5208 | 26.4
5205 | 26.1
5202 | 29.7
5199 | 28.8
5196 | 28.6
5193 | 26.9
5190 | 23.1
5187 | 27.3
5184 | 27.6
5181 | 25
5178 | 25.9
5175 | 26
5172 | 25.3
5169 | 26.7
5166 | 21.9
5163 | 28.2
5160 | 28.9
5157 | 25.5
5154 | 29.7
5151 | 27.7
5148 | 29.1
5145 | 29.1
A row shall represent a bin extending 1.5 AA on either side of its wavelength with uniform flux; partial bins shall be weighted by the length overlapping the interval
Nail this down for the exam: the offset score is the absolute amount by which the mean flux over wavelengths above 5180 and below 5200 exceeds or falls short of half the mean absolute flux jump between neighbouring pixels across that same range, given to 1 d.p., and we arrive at 25.7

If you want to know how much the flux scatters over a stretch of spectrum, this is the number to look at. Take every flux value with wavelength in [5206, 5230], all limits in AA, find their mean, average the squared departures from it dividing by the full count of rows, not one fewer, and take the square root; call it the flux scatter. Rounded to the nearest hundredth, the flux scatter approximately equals 1.49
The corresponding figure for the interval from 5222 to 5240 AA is 2.40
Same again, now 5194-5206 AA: 1.34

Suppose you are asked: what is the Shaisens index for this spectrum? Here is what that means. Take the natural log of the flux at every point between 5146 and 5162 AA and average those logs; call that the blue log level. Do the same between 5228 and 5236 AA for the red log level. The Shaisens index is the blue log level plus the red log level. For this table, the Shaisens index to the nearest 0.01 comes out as 6.51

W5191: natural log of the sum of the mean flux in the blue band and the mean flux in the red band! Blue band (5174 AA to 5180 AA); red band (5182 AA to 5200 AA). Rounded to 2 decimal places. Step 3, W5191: 3.97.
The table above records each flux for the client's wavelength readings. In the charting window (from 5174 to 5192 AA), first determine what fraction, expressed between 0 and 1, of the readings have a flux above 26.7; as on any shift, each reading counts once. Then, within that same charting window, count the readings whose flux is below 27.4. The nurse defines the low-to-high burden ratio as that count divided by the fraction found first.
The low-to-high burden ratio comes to 15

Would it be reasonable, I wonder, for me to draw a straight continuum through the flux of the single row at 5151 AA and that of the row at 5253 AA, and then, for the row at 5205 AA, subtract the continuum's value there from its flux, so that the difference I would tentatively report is -2.7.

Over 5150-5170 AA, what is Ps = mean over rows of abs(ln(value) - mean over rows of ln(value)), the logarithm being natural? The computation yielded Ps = 0.074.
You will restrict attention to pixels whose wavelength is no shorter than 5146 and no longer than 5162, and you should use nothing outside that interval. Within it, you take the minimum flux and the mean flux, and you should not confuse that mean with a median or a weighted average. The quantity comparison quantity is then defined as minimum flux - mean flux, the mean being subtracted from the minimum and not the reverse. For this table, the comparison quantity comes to -2.7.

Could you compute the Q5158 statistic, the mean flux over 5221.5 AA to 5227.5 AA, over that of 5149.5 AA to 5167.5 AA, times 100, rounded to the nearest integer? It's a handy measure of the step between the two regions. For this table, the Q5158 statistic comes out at 104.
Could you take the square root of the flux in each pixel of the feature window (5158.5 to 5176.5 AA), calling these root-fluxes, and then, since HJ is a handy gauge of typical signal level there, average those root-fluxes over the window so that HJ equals 5.11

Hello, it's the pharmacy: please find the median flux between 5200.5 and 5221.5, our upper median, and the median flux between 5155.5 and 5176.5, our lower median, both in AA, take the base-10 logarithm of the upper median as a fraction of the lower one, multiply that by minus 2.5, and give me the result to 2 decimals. -0.02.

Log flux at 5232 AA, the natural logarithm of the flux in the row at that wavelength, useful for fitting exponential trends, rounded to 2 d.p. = 3.10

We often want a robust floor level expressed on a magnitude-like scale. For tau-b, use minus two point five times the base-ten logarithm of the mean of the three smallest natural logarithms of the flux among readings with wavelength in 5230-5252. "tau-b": -1.25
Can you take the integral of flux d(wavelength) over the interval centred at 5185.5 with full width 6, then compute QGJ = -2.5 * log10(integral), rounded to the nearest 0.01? -5.54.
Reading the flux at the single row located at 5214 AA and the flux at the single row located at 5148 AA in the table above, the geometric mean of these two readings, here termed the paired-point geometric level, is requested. 27.1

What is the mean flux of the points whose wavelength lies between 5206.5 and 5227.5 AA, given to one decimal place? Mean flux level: 26.8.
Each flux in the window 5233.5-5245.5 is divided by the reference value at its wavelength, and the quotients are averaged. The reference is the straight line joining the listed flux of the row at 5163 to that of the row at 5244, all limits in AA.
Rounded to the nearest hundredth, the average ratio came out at 1.02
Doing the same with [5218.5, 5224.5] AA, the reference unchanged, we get 1.03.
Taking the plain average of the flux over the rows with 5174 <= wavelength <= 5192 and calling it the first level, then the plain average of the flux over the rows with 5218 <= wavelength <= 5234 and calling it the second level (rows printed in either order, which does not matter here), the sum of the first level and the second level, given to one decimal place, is 51.7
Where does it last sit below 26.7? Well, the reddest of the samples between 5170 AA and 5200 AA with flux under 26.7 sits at 5190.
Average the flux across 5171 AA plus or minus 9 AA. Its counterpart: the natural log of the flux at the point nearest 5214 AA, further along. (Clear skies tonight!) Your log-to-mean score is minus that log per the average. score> -0.126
